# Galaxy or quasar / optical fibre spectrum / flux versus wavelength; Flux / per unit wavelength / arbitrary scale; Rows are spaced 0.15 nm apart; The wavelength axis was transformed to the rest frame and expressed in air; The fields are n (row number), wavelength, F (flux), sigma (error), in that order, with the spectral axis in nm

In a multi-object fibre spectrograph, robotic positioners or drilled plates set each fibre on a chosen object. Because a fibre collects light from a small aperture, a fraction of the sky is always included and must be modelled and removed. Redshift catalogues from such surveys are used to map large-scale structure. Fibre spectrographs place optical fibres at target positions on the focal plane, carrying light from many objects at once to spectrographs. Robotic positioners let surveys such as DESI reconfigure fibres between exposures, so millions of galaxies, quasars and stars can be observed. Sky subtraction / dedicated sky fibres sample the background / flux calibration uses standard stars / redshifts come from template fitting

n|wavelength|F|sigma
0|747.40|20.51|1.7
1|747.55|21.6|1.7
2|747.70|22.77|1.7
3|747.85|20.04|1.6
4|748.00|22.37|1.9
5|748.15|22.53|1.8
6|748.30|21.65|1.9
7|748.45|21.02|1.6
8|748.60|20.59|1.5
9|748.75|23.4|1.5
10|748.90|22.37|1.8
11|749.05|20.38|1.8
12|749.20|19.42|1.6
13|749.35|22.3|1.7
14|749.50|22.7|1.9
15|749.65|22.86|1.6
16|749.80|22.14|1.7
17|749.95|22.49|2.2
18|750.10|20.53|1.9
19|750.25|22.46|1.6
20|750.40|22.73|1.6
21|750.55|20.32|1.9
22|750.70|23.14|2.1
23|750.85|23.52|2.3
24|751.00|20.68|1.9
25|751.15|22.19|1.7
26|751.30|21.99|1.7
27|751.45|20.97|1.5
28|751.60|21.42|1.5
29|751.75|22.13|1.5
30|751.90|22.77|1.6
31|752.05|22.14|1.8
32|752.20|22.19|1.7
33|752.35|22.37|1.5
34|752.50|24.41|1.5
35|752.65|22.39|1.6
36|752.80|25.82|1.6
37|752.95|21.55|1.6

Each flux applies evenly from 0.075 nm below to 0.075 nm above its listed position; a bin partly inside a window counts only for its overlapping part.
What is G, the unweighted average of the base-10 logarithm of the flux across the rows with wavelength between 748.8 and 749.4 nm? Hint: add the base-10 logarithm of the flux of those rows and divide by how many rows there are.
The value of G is 1.324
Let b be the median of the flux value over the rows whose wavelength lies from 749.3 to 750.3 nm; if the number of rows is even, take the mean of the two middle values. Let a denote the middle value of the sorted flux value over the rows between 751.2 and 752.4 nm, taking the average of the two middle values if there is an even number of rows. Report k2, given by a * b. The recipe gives 497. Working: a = 22.1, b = 22.5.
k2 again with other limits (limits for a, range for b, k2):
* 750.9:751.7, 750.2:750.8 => 484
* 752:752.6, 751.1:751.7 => 484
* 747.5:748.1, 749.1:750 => 492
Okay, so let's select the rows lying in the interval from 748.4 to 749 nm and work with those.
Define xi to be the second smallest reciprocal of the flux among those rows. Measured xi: 0.0447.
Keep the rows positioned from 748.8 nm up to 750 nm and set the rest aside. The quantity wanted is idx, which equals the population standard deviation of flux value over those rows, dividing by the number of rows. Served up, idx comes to 1.2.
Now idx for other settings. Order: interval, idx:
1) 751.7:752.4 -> 0.2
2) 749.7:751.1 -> 1.1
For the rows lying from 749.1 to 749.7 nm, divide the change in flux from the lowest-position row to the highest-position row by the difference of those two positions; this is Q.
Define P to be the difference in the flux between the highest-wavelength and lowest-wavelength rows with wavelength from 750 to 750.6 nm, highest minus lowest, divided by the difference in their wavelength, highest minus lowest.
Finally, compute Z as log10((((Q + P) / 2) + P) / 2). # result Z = 0.2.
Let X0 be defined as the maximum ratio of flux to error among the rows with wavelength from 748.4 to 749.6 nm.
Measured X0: 15.6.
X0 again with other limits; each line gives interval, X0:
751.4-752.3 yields 14.8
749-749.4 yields 13.1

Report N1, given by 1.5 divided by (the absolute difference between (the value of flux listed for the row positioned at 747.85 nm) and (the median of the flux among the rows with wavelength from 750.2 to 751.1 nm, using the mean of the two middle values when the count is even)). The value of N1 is 0.6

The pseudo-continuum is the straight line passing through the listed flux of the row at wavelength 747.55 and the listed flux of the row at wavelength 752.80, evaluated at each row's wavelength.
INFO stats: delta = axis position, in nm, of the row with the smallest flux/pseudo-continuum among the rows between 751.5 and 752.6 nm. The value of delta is 751.60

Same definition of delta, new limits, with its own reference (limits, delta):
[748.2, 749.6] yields 749.20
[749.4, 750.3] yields 750.10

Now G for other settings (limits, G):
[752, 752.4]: 1.347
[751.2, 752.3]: 1.341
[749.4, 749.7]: 1.358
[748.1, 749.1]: 1.336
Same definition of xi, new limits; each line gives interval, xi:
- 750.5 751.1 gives 0.0432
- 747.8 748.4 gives 0.0447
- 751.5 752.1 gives 0.0452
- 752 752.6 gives 0.0447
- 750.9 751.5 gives 0.0455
